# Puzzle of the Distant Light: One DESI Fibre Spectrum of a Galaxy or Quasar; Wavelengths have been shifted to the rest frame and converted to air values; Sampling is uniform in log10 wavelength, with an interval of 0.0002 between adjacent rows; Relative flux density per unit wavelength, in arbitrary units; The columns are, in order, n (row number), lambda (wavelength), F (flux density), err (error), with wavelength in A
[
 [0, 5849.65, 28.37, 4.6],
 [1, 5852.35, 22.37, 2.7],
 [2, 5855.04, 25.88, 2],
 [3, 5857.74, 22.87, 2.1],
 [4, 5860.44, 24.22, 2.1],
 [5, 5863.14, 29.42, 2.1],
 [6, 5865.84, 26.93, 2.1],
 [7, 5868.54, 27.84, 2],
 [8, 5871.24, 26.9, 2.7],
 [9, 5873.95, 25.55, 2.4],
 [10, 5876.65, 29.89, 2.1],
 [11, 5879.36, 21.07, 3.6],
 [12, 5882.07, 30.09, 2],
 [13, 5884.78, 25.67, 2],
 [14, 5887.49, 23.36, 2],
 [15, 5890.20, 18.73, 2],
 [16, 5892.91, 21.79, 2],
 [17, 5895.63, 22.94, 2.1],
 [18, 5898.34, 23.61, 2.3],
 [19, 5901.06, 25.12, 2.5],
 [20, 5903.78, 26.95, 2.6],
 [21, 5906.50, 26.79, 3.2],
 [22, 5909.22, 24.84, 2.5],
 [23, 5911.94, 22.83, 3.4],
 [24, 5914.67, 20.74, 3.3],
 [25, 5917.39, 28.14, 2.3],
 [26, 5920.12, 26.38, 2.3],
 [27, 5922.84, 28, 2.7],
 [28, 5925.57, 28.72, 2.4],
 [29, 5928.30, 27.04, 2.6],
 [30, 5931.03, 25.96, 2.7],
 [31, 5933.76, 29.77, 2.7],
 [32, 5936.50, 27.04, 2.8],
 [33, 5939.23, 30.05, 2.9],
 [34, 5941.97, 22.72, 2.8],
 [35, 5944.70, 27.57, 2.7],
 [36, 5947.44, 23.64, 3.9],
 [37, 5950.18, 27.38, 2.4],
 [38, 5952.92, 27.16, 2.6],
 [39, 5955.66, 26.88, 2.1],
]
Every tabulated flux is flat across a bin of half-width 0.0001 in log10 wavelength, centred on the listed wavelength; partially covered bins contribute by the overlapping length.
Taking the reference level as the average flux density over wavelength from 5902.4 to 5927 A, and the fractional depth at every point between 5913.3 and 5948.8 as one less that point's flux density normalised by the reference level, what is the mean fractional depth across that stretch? -0.026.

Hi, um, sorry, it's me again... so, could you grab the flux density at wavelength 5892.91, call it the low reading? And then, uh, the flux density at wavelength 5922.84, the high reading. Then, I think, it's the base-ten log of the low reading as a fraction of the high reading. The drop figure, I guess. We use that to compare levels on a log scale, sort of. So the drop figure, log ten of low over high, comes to -0.11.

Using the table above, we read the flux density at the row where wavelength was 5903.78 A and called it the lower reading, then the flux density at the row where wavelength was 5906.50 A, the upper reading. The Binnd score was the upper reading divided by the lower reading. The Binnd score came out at 0.99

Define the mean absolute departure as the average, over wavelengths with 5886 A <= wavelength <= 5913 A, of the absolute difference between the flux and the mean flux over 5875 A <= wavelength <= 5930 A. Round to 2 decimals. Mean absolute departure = 2.13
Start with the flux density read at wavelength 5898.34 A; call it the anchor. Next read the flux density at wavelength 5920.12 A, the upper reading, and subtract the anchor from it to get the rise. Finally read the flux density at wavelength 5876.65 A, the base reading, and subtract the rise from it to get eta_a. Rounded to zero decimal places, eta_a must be 27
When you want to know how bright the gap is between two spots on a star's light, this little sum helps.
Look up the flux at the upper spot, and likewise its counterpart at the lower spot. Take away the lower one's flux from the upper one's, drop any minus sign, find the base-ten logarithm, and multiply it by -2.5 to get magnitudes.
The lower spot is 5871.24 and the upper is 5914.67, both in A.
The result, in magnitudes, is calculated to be -2.0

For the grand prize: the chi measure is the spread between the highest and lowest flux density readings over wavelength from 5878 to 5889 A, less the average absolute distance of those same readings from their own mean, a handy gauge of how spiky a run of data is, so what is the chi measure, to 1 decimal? 6.2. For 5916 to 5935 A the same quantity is 2.7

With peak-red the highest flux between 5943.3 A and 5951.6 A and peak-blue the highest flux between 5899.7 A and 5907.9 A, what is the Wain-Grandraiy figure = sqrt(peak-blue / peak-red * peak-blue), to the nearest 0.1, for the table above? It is 5.1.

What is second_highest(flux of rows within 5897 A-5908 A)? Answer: 26.79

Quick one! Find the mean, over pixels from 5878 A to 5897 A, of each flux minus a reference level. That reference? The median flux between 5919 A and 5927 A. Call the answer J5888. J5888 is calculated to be -4.6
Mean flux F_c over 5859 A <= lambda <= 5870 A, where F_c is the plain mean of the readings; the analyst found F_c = 27.1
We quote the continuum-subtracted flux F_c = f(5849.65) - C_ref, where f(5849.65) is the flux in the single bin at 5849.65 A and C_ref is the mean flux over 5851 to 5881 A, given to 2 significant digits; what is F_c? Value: 2.6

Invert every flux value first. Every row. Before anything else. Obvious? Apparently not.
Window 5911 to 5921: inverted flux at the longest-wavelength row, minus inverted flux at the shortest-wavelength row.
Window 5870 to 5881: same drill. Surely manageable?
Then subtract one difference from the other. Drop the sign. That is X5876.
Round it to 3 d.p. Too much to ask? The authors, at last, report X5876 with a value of 0.016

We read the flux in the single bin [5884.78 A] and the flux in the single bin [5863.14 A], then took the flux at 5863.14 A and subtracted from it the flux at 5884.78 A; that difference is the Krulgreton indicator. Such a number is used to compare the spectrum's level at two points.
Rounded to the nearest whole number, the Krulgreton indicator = 4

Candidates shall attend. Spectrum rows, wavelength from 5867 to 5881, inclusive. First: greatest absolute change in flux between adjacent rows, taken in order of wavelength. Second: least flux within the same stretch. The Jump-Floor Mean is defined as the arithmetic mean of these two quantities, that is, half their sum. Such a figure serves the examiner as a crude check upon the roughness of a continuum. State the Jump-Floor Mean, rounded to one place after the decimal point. 14.9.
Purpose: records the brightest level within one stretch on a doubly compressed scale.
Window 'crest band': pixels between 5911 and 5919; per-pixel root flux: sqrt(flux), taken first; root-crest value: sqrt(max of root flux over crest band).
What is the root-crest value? 2.30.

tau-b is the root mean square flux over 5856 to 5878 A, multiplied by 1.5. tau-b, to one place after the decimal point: 40.2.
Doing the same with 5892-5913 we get 36.6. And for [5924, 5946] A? 41.2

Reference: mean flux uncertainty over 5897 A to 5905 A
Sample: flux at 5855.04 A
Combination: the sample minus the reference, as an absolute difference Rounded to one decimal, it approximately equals 23.4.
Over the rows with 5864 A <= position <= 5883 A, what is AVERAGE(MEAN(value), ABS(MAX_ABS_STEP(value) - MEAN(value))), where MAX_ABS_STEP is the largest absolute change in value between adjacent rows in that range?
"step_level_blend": 22.4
